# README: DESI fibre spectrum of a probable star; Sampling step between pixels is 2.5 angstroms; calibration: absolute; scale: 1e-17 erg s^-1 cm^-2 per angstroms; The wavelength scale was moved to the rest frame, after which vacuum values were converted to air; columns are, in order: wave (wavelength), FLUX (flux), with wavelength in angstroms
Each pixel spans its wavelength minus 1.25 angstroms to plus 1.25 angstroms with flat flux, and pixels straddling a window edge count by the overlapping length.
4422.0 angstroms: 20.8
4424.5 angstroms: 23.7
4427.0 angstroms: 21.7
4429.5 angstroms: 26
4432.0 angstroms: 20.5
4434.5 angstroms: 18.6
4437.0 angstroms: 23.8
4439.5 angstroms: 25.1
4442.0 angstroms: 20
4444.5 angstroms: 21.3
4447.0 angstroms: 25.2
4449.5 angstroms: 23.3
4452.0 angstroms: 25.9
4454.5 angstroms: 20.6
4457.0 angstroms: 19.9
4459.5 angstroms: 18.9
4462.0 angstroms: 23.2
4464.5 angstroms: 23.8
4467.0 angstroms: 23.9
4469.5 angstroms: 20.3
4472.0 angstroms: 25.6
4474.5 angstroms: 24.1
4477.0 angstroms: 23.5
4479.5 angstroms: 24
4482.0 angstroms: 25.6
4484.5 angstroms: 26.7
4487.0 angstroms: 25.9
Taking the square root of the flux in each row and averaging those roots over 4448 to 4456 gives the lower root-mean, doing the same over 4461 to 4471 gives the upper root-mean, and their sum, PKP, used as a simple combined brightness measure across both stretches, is 9.59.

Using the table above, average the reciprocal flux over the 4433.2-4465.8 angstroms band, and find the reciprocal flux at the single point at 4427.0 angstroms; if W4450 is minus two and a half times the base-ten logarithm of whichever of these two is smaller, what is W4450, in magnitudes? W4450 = 3.36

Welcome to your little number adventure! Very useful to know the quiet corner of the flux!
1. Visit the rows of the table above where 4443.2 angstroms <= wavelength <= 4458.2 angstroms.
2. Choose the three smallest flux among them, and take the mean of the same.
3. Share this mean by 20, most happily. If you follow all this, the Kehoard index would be 1.03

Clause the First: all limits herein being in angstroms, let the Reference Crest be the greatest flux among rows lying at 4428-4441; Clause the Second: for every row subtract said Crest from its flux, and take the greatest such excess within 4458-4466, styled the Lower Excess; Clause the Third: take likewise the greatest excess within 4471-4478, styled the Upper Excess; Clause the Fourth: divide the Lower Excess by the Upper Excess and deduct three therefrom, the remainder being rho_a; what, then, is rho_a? 2.50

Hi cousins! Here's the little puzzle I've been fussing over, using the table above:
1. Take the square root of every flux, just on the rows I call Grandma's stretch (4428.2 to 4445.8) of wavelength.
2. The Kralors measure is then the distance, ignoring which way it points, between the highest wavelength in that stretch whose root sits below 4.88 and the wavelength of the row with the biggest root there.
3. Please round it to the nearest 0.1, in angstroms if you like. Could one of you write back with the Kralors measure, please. 15.0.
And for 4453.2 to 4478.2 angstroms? 5.0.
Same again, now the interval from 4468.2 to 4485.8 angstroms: 7.5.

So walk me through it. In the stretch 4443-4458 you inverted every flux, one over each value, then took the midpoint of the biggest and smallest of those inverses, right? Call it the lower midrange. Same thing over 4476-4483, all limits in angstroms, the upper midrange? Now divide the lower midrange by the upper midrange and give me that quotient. 1.089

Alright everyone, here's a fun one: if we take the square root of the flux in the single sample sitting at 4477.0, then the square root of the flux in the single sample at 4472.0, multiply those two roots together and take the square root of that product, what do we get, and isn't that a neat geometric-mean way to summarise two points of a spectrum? 4.95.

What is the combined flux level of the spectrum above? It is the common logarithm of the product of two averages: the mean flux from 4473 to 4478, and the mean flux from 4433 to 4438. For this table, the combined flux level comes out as 2.70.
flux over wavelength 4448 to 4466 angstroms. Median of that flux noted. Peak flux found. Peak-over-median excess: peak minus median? 2.7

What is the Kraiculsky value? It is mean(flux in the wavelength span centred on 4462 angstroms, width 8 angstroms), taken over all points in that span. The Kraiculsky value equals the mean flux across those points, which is 22.0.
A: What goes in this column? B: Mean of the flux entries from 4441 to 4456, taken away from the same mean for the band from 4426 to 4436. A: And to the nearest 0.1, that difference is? -1.0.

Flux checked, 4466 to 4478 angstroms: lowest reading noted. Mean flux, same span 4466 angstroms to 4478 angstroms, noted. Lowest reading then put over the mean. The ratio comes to 0.865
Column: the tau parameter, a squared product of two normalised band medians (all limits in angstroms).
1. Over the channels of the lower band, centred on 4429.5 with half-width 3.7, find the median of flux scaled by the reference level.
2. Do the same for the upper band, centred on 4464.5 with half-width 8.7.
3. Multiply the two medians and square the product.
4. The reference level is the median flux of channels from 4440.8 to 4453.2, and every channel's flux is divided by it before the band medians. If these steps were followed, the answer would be 0.86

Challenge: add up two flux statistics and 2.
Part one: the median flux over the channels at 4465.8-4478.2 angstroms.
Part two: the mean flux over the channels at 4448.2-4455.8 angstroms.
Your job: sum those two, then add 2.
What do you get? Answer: 49.2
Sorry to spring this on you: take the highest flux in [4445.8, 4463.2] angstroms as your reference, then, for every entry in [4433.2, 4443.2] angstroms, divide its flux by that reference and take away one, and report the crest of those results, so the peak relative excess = -0.031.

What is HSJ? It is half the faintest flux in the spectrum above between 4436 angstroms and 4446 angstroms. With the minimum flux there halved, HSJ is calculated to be 10.0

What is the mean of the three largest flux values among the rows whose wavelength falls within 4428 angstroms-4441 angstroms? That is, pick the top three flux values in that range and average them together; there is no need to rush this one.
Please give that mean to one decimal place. 25.0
